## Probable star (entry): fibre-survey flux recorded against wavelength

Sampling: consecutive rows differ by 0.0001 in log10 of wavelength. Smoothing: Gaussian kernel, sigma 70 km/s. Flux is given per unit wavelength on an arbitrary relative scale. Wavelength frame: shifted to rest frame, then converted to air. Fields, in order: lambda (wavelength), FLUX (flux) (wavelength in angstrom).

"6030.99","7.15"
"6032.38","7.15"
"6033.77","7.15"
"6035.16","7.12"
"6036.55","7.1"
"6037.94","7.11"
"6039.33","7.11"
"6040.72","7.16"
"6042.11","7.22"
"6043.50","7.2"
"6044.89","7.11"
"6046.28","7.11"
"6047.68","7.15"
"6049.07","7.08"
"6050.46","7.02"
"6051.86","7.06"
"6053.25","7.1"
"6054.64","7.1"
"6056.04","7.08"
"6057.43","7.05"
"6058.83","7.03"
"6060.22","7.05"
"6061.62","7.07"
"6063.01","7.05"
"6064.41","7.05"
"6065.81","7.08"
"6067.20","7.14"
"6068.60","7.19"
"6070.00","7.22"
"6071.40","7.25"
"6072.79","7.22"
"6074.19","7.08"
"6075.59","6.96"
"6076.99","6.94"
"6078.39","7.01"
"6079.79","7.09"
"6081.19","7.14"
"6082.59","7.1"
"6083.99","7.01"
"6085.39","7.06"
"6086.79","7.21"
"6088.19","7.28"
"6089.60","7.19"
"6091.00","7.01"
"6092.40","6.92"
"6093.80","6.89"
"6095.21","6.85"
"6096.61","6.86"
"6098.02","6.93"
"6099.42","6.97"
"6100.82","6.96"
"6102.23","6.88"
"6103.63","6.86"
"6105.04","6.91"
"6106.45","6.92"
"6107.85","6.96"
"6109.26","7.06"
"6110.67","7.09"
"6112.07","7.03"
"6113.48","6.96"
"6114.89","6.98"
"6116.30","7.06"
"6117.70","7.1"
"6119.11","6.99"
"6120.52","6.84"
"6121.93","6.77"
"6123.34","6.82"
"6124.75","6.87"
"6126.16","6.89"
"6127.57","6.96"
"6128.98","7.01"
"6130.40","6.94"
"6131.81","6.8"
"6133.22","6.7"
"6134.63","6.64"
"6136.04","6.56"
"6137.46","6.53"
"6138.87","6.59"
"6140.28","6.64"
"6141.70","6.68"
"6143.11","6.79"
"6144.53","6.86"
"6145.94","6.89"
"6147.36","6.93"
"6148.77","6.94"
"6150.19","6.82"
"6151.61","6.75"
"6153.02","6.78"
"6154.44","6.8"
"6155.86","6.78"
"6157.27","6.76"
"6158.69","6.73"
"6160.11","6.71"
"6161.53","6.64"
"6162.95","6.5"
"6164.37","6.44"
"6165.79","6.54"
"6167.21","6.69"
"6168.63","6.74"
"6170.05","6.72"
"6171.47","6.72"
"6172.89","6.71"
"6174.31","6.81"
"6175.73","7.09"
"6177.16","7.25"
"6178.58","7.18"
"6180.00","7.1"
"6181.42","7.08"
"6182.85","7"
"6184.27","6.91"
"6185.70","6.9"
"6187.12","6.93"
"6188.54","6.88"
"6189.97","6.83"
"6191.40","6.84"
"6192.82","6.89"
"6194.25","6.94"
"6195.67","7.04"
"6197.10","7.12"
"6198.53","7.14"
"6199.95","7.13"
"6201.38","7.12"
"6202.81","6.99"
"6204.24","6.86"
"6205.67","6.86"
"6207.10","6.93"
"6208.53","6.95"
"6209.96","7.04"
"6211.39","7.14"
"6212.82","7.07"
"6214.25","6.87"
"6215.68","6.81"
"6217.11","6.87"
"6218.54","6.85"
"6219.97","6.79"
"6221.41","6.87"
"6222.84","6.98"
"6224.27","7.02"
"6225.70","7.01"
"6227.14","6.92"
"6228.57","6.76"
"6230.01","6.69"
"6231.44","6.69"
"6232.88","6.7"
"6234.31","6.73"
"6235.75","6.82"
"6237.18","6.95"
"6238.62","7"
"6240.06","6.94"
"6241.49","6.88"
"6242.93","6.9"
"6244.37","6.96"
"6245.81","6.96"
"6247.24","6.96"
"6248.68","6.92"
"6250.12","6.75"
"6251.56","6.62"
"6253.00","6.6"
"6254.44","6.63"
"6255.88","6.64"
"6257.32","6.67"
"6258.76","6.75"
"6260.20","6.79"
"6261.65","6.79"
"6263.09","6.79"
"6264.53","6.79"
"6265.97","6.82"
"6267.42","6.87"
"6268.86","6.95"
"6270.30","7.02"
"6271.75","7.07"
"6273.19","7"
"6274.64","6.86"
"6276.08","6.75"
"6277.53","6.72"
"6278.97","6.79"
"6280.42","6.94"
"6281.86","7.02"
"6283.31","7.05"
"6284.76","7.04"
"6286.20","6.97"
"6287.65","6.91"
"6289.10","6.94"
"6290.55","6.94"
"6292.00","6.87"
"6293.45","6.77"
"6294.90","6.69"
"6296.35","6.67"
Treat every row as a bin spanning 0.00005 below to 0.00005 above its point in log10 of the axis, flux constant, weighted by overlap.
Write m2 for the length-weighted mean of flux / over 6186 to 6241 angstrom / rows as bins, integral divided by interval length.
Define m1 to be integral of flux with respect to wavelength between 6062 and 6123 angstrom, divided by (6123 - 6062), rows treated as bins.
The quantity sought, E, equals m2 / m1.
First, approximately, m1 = 7.02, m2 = 6.92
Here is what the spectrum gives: 0.99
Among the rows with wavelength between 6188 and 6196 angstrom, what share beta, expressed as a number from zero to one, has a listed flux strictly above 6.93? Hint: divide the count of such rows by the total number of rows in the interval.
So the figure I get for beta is 0.3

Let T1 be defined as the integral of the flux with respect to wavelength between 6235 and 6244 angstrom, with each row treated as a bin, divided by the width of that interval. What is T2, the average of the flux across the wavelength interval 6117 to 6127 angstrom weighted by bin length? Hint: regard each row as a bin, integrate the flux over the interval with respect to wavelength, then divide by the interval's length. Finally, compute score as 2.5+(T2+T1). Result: 16.3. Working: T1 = 6.91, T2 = 6.90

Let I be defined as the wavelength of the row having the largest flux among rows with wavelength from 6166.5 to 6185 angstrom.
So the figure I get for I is 6177.16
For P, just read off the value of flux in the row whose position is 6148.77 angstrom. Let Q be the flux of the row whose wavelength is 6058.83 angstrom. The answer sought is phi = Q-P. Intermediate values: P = 6.94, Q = 7.03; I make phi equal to 0.1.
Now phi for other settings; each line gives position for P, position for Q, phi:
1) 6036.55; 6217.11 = -0.2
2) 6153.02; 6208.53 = 0.2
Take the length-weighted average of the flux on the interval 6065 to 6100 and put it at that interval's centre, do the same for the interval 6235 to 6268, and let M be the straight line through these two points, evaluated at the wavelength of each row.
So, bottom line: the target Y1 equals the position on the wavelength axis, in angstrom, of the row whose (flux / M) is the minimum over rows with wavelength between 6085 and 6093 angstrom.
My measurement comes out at 6092.40 angstrom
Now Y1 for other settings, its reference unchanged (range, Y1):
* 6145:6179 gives 6164.37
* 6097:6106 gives 6103.63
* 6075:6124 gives 6121.93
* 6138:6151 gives 6138.87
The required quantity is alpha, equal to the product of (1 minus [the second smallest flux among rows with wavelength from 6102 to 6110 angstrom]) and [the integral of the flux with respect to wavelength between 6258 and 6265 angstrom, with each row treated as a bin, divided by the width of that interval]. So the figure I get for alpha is -39.9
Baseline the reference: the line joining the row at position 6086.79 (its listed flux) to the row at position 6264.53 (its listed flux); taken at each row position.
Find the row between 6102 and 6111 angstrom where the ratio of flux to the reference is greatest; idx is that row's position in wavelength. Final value 6110.67 angstrom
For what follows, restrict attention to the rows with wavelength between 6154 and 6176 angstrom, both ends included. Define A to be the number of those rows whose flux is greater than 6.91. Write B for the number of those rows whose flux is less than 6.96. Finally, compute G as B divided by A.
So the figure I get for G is 15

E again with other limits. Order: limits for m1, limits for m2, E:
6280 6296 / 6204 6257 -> 0.99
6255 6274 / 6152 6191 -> 1.00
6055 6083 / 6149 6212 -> 0.97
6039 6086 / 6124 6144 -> 0.95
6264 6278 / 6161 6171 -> 0.96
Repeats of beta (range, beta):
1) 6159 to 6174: 0.0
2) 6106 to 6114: 0.8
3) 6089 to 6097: 0.3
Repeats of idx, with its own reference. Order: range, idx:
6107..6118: 6117.70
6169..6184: 6177.16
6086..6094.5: 6088.19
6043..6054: 6043.50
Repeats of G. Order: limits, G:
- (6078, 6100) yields 0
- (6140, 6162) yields 8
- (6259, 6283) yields 2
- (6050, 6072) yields 0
